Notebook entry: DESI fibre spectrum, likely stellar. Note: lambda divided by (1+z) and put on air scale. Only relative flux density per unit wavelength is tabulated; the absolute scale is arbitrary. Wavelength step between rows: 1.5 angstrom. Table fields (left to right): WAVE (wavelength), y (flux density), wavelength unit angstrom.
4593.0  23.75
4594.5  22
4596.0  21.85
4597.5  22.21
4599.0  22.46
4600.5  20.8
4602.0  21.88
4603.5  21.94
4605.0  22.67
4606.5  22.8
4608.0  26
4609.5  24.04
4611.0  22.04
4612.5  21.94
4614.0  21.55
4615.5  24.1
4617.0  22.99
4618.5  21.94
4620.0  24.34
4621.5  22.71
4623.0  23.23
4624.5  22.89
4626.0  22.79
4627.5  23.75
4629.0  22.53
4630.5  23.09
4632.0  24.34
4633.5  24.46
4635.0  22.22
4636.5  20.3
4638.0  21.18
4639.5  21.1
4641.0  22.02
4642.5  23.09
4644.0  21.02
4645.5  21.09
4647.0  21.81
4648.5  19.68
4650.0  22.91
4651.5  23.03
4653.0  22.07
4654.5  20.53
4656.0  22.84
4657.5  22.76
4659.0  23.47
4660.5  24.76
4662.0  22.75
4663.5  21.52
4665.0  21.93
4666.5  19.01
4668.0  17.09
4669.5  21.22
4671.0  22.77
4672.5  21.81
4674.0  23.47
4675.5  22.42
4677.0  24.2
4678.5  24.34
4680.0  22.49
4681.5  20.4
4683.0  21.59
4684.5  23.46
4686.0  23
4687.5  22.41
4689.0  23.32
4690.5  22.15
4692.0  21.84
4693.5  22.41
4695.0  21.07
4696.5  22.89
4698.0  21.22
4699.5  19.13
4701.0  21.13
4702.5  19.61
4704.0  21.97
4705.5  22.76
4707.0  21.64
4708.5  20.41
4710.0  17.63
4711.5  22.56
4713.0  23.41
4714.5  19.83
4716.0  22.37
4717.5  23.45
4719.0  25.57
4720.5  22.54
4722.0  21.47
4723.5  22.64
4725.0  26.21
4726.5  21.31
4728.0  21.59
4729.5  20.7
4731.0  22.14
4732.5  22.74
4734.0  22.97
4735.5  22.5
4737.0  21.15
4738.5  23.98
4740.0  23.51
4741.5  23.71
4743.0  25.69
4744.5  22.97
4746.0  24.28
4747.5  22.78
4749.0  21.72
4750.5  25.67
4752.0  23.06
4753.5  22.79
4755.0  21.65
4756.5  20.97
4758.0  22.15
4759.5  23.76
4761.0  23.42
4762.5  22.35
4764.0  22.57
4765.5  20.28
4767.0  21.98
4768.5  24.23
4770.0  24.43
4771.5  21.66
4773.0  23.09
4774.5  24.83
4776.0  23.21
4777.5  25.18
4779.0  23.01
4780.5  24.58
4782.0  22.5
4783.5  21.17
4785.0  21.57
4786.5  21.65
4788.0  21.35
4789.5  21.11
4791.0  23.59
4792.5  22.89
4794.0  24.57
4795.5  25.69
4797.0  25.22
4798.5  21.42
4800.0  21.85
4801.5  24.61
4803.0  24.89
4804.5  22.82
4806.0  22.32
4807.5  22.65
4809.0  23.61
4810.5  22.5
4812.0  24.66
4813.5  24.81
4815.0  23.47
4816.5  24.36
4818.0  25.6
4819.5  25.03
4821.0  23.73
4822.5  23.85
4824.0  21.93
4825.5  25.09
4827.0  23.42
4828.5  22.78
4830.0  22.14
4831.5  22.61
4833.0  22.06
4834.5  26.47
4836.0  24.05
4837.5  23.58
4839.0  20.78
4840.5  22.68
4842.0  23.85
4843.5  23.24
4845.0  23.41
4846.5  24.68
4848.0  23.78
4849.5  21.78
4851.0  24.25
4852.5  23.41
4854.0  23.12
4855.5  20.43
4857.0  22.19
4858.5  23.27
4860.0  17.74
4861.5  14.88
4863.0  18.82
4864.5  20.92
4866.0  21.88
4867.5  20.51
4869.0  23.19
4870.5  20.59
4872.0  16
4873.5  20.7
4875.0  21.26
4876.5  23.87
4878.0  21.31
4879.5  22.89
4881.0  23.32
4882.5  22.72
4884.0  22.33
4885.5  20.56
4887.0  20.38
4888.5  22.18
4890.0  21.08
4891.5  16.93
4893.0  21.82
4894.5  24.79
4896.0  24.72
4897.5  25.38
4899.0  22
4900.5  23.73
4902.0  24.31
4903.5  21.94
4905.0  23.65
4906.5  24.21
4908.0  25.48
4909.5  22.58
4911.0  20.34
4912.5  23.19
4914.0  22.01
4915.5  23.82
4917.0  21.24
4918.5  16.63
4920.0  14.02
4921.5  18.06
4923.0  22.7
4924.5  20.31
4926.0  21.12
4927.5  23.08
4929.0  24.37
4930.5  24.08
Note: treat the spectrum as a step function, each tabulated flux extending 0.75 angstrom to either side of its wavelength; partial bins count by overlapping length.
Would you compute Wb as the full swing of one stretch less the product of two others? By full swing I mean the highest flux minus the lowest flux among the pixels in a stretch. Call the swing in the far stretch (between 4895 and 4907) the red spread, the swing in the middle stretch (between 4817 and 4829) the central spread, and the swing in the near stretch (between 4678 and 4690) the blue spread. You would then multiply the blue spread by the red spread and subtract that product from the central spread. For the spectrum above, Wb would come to -10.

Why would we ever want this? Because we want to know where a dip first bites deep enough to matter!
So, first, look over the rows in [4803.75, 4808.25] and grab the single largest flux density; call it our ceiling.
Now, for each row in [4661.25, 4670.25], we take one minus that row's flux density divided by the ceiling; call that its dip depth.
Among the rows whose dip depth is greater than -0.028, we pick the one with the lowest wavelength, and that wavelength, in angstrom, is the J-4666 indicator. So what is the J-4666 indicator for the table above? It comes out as 4662.0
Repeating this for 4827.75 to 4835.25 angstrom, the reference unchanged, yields 4828.5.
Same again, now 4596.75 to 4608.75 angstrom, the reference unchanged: 4597.5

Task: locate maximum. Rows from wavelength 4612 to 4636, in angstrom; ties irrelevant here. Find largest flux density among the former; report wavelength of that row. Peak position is 4633.5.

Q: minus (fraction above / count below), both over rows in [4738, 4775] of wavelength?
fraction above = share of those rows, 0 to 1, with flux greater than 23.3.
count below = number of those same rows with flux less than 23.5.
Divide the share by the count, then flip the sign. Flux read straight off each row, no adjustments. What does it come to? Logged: -0.029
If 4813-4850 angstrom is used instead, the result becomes -0.053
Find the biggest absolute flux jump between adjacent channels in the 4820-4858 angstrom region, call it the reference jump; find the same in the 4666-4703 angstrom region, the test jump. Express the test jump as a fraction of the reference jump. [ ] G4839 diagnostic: 0.94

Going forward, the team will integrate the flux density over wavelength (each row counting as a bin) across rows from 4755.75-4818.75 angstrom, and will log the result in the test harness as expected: 1459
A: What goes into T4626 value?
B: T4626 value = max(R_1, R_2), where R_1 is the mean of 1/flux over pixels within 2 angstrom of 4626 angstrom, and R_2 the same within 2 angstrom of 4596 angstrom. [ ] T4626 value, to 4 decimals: 0.0454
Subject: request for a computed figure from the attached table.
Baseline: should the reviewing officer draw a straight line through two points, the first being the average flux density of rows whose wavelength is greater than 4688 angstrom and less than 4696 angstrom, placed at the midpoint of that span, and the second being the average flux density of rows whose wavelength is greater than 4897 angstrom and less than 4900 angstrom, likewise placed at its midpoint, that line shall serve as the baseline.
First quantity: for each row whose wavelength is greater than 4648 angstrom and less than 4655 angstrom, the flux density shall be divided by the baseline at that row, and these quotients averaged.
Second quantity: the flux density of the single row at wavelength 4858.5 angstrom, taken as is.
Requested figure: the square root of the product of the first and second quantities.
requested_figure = 4.8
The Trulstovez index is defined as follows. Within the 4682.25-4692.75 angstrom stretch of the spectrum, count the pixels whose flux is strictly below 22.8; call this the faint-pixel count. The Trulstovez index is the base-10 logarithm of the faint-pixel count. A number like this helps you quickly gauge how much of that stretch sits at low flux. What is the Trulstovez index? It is 0.60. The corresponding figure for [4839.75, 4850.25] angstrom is 0.30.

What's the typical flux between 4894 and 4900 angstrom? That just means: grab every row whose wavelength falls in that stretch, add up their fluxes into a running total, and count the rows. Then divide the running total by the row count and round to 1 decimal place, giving 24.2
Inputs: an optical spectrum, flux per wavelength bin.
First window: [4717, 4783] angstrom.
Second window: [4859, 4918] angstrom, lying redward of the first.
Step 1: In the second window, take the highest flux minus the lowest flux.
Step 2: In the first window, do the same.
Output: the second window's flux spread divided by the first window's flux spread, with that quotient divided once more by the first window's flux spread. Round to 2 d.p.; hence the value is 0.30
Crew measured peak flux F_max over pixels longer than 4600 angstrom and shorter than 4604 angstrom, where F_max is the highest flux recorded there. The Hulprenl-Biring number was 21.94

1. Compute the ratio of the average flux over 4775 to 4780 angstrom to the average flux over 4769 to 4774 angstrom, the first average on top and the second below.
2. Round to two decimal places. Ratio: 1.03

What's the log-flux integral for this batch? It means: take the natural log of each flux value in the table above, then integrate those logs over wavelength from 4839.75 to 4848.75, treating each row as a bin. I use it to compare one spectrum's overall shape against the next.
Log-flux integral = 28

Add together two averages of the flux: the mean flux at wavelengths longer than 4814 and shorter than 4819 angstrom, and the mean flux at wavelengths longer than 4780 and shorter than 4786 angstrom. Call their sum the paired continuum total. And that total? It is 46.9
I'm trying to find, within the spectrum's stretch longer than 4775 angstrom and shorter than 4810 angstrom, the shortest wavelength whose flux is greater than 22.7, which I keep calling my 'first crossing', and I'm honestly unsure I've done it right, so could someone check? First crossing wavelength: 4776.0 angstrom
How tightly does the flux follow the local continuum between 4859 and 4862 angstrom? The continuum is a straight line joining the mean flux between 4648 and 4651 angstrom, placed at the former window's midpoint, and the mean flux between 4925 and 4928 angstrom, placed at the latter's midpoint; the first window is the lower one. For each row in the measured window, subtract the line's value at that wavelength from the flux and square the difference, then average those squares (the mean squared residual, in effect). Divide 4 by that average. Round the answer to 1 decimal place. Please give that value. 0.1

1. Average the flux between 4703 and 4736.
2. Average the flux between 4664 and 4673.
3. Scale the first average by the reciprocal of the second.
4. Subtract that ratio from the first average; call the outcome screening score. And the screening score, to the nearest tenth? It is 21.1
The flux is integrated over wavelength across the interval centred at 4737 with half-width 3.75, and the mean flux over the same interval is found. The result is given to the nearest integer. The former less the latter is 148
